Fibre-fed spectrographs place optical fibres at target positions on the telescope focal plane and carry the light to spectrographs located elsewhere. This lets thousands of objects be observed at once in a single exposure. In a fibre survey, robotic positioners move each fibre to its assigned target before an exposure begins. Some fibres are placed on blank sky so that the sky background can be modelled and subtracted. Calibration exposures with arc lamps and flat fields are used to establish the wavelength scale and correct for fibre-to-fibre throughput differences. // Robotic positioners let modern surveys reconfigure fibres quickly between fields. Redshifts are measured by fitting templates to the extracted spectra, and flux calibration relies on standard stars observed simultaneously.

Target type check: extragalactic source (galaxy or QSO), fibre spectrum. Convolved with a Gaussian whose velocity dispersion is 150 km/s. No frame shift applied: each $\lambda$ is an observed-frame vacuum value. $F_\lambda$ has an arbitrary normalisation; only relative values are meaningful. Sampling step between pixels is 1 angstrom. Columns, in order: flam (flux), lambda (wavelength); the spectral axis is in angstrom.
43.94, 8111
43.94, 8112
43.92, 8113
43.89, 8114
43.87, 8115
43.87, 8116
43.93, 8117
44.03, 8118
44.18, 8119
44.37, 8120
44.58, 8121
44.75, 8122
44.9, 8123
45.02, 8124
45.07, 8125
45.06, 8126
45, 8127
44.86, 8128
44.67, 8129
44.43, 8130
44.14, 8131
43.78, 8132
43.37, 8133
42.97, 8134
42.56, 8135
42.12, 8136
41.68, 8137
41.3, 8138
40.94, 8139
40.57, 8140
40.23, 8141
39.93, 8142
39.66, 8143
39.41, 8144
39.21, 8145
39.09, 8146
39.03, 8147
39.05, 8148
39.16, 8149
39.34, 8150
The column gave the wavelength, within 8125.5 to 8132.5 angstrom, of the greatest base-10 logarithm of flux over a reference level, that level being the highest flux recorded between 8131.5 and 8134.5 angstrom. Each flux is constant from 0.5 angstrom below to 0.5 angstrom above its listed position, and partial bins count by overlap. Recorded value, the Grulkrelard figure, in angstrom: 8126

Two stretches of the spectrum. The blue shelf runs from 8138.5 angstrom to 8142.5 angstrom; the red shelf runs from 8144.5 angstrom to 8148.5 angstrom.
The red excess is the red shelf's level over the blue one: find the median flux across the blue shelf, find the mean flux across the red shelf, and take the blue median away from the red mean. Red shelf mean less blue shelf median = -1.3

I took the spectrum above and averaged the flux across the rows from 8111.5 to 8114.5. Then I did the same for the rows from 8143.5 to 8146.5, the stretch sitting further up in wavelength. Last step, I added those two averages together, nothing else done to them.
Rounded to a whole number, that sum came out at 83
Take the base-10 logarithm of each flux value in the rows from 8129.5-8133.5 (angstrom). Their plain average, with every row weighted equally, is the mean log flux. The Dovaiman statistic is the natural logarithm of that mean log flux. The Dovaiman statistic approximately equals 0.496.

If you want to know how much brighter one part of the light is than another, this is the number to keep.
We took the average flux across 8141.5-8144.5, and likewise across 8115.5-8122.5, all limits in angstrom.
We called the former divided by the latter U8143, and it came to 0.90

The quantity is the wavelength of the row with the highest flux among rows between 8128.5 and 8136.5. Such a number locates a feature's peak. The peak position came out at 8129 angstrom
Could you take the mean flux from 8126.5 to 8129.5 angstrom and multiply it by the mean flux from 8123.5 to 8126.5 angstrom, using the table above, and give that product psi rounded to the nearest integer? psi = 2020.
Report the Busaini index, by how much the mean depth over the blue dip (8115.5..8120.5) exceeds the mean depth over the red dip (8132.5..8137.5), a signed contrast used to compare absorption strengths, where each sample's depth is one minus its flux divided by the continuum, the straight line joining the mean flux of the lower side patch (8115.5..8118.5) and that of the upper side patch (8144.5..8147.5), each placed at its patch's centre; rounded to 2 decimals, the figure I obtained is 0.03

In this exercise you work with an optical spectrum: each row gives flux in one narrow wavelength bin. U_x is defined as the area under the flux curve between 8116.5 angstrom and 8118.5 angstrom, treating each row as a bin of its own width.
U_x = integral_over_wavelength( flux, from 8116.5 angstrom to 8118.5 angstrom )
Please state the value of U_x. 88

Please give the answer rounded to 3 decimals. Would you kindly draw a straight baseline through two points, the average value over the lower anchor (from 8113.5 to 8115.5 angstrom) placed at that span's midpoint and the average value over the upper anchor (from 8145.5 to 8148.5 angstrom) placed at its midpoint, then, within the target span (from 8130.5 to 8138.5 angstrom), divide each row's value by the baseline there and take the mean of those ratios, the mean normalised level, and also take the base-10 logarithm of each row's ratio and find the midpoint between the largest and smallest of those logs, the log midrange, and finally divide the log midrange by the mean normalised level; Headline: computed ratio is 0.018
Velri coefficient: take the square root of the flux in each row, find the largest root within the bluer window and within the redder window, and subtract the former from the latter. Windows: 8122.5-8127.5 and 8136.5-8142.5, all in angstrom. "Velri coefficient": -0.26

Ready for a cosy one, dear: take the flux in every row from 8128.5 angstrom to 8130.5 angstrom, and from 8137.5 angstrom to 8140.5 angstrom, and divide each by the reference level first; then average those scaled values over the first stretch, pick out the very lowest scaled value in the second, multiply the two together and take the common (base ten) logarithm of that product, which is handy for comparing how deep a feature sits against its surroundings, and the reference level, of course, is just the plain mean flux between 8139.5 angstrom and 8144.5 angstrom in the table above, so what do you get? 0.05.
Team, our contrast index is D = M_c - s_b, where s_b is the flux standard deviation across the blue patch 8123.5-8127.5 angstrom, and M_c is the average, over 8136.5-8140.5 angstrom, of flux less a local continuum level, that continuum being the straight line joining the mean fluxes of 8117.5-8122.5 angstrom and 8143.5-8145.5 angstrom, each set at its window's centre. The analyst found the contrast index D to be 0.54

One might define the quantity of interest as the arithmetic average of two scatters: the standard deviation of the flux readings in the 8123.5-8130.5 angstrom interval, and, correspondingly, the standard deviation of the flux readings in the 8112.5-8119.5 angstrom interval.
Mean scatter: 0.2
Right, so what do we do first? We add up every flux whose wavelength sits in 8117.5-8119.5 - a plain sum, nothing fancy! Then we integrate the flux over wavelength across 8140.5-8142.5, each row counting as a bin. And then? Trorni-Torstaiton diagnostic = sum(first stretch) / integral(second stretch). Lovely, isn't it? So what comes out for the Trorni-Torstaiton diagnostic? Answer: 1.10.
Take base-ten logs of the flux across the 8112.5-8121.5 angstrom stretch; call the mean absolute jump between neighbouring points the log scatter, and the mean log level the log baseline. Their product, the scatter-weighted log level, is 0.0015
